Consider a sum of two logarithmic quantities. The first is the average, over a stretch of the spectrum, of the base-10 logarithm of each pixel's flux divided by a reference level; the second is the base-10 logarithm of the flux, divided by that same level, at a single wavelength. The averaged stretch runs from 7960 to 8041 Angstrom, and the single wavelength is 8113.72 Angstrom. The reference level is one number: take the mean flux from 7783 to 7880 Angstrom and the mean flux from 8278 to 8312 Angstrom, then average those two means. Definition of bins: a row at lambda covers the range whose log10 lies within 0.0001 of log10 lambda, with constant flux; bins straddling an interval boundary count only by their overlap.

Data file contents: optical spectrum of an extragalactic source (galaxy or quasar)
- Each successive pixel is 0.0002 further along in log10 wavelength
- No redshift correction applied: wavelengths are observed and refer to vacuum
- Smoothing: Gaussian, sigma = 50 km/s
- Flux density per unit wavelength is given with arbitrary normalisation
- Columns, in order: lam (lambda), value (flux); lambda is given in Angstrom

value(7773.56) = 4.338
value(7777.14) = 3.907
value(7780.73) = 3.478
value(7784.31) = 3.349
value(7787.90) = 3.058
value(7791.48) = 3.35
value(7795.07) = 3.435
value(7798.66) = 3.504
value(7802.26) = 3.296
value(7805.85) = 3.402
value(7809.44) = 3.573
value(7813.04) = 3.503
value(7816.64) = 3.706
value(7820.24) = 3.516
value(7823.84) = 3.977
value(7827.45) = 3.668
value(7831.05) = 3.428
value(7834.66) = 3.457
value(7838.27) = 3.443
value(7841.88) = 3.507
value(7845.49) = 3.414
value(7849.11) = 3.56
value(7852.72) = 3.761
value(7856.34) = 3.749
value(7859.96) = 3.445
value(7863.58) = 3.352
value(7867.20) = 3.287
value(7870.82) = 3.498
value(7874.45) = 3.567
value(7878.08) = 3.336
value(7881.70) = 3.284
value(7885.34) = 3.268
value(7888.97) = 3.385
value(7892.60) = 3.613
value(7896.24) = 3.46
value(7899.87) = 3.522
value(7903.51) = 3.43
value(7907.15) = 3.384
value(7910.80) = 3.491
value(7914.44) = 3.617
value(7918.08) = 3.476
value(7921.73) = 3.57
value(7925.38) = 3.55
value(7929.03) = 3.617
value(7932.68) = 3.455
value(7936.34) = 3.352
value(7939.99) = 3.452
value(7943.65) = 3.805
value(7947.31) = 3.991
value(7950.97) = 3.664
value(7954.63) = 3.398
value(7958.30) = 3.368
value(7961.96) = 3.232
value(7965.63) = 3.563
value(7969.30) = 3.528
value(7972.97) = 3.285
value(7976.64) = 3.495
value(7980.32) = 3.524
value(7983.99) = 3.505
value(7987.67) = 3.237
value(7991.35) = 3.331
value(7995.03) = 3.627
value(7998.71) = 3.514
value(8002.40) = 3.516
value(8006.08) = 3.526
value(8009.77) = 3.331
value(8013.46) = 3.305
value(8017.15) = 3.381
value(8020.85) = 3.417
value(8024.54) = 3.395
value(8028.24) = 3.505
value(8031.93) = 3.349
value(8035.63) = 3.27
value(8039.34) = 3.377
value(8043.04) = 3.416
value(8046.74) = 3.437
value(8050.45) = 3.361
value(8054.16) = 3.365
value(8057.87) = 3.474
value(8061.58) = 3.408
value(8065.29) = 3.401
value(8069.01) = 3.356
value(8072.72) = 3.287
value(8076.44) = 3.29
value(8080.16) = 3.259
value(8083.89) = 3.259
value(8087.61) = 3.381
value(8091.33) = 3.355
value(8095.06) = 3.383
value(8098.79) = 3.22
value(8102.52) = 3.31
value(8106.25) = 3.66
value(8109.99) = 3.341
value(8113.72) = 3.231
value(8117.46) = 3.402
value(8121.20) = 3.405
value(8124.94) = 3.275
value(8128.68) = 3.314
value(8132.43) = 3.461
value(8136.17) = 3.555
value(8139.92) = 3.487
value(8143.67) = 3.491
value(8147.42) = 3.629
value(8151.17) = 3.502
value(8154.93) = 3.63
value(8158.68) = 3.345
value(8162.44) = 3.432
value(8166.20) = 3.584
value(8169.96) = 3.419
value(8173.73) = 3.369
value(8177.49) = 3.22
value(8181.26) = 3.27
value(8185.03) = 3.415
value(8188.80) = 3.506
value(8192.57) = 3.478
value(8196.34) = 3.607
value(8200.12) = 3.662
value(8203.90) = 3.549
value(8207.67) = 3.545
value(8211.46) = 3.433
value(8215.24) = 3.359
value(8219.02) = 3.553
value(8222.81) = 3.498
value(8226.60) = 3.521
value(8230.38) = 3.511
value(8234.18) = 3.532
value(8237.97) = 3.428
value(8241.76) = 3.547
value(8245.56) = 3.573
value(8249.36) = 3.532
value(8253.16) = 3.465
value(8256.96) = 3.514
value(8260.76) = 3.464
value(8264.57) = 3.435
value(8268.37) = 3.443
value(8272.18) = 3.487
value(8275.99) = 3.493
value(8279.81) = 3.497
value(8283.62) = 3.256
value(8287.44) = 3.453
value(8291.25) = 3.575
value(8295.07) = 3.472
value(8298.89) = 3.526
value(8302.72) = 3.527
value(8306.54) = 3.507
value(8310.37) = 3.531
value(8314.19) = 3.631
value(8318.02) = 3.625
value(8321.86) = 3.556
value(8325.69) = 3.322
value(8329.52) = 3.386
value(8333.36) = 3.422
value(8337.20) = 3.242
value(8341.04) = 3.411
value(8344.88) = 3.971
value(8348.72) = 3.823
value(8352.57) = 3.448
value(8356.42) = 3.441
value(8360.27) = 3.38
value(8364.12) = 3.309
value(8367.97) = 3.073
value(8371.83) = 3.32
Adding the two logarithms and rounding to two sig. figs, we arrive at -0.041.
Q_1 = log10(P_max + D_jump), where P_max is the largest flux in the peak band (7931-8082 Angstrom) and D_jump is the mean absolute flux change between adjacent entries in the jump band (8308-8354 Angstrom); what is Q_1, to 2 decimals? 0.62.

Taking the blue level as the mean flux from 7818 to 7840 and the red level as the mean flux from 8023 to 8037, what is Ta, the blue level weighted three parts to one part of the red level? 3.53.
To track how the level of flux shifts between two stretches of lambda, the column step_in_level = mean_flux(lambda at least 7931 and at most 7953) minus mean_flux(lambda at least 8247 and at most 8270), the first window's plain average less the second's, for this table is 0.14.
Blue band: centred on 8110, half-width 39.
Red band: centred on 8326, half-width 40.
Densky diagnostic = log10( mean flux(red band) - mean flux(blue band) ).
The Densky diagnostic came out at -0.91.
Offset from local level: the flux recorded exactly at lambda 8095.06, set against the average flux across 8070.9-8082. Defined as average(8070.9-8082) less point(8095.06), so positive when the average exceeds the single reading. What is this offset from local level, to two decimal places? -0.10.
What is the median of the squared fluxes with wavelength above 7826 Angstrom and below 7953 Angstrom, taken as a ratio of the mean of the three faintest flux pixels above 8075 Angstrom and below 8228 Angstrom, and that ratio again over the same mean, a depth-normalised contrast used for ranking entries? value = 1.16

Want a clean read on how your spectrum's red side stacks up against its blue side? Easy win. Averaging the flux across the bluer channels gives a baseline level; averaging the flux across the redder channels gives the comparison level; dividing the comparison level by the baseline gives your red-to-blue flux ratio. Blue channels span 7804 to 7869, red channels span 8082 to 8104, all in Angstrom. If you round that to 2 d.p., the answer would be 0.94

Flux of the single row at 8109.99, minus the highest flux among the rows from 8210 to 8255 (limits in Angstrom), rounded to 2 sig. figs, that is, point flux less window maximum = -0.23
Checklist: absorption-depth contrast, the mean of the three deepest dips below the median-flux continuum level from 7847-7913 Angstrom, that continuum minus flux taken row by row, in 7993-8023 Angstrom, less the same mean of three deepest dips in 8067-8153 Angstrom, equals -0.10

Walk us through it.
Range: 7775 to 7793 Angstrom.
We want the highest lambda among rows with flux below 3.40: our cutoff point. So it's 7791.48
